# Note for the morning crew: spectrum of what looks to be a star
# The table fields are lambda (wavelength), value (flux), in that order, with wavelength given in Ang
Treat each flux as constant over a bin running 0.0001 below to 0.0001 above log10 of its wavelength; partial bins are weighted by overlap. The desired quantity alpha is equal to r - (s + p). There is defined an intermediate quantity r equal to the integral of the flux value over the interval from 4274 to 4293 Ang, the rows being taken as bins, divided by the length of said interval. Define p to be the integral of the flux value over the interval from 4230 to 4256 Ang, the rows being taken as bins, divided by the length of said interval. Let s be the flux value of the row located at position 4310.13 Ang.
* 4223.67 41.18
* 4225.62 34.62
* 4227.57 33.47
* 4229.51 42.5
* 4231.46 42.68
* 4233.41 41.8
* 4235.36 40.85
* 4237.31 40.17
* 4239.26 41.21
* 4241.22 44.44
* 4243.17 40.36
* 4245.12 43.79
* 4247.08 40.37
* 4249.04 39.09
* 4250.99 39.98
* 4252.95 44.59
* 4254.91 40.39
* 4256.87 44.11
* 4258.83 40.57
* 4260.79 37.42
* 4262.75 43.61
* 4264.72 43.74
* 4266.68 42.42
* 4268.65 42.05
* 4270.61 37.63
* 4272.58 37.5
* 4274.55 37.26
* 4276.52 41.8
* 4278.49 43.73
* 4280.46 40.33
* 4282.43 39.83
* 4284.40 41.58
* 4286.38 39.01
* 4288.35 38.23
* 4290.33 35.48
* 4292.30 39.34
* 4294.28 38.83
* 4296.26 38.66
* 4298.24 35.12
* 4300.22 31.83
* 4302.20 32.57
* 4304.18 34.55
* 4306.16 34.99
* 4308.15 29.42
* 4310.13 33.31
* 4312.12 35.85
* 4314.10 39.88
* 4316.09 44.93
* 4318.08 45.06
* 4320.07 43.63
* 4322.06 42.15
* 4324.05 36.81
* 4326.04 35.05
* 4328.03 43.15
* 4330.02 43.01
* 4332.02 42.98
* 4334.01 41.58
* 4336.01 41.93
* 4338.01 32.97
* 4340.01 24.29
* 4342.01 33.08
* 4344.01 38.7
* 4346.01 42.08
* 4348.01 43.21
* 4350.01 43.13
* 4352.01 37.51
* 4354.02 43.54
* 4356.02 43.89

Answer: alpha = -35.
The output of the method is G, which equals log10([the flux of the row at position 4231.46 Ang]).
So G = 1.630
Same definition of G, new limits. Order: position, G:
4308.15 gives 1.469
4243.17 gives 1.606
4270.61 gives 1.576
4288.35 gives 1.582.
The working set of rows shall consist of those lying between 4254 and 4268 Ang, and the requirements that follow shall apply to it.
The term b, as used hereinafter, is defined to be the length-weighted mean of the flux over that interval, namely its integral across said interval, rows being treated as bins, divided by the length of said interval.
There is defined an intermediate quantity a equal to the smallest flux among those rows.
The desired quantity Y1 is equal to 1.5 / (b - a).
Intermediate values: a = 37.42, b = 41.8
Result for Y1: 0.3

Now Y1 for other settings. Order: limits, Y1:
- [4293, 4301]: 0.3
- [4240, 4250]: 0.6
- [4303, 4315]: 0.3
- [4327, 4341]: 0.1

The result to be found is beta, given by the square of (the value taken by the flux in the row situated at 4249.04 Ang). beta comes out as 1528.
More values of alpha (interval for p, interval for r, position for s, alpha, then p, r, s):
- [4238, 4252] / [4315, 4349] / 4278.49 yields -45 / 41.3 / 39.7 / 43.73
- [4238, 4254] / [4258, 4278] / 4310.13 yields -35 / 41.7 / 40.5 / 33.31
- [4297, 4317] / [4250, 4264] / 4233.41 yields -35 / 35.3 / 41.6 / 41.8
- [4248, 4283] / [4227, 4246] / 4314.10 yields -39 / 40.9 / 41.3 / 39.88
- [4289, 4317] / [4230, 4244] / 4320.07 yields -38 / 36.1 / 41.7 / 43.63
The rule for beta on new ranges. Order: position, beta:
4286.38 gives 1522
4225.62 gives 1199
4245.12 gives 1918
